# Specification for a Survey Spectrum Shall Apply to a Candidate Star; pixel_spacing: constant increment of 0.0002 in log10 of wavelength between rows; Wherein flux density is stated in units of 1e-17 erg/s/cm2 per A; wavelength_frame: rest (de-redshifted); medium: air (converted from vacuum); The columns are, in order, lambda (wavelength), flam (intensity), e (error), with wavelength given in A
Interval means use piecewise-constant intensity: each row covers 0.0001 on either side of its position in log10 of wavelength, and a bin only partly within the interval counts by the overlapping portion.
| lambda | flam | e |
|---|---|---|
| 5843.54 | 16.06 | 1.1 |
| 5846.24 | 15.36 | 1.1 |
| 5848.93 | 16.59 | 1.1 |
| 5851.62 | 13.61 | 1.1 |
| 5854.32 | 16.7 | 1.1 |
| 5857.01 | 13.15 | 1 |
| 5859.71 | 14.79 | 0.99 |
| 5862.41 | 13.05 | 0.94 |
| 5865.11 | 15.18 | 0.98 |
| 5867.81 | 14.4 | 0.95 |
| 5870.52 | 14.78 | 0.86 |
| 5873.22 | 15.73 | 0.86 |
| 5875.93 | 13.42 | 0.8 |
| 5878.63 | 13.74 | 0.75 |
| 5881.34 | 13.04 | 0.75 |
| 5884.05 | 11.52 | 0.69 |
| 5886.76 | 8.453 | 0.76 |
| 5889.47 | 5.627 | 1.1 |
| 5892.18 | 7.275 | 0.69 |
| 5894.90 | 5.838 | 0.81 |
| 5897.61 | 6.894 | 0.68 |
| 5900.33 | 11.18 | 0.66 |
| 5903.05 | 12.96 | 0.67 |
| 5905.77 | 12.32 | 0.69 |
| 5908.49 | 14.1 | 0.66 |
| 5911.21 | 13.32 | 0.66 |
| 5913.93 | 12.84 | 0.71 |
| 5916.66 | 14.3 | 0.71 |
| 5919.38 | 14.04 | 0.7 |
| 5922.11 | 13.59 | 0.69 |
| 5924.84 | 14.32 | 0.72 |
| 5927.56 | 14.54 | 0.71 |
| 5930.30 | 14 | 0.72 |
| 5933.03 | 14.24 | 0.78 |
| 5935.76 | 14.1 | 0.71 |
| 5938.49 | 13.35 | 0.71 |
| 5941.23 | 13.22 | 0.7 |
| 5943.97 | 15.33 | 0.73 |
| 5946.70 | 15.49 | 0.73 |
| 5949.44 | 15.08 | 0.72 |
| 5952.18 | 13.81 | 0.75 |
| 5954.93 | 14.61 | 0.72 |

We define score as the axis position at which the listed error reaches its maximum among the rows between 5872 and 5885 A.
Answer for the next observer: 5873.22 A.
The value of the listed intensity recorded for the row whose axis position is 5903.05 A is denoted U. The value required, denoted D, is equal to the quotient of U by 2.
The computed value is 6.48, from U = 12.96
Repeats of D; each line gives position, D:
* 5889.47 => 2.81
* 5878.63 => 6.87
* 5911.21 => 6.66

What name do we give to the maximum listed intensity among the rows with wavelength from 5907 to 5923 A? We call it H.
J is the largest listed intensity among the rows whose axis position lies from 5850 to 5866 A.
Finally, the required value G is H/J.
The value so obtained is 0.86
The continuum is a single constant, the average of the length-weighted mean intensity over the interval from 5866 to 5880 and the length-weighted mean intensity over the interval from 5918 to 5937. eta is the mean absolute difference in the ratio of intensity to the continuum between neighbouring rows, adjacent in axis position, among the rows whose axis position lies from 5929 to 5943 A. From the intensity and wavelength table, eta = 0.022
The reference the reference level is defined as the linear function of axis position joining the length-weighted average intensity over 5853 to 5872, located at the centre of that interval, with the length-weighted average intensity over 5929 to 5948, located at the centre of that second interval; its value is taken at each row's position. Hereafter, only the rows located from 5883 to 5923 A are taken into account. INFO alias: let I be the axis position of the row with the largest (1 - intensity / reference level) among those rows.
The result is 5889.47 A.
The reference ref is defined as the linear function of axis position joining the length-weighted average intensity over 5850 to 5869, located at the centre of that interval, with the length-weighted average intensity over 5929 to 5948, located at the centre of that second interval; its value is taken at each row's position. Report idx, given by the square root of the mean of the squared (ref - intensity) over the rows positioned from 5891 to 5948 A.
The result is 3.1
